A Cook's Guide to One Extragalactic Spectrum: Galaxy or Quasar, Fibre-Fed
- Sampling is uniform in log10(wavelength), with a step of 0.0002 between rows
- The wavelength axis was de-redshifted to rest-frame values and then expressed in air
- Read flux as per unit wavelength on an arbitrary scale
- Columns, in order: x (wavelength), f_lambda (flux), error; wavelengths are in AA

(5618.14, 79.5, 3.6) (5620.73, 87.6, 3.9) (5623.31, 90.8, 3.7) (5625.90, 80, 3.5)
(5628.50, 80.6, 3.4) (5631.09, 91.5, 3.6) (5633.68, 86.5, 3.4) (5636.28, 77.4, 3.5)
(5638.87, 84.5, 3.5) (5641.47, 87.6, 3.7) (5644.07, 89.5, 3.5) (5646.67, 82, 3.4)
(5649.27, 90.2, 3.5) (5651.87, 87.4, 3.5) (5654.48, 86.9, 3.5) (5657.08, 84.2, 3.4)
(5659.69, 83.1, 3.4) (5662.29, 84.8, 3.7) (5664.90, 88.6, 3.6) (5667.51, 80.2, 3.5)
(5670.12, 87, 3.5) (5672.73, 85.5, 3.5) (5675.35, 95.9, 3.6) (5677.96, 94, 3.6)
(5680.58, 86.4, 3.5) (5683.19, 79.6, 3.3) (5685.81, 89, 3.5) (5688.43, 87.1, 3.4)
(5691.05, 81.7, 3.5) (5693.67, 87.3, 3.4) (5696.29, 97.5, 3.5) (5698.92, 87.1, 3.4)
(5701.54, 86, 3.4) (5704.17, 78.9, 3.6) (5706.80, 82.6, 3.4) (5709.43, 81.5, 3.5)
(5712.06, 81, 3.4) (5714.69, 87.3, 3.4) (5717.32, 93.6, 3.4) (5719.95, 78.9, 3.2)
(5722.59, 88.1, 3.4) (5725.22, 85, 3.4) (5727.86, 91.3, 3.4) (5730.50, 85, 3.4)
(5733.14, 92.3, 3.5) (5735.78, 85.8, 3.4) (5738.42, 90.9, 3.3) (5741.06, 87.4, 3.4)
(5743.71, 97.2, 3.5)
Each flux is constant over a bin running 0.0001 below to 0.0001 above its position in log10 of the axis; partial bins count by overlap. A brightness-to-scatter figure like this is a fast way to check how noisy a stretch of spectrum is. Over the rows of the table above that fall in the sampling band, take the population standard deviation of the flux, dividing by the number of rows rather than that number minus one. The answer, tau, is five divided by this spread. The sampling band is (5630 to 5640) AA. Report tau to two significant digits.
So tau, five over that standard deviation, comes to 0.99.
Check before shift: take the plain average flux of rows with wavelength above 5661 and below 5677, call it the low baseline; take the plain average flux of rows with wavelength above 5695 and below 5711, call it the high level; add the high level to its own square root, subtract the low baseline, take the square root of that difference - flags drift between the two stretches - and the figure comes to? 2.8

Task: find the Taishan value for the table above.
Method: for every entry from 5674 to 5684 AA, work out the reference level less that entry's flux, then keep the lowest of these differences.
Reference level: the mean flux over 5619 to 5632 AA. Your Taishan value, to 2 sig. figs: -10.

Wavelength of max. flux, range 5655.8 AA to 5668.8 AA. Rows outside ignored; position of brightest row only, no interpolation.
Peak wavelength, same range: 5664.90 AA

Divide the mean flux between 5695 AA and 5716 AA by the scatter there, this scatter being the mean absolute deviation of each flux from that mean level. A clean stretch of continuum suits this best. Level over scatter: 20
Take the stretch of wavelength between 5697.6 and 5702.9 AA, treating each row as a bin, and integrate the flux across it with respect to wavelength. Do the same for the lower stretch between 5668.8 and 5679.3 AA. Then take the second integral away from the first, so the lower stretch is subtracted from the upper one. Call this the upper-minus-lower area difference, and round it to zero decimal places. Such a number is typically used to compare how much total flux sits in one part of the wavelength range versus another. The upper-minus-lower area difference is -493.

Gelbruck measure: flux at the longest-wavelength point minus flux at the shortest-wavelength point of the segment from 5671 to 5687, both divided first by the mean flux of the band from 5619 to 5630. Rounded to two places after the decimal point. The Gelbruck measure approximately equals 0.04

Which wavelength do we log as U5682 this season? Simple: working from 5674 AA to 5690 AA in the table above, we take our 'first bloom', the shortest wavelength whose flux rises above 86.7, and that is 5675.35 AA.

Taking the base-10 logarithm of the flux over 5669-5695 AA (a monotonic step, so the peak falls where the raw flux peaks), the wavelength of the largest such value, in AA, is 5675.35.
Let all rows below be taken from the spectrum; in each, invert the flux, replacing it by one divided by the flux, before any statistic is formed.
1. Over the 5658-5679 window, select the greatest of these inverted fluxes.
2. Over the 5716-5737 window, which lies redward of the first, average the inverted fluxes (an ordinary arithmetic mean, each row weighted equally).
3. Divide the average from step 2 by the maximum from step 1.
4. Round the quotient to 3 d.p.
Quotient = 0.919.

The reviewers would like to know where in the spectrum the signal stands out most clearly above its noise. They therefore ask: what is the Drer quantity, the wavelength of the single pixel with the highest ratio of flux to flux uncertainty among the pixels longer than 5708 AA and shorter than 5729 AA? 5717.32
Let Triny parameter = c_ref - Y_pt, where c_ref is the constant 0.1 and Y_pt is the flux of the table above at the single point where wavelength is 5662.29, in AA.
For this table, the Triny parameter -85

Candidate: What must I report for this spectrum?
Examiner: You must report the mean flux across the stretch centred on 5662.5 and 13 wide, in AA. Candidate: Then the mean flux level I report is 84.2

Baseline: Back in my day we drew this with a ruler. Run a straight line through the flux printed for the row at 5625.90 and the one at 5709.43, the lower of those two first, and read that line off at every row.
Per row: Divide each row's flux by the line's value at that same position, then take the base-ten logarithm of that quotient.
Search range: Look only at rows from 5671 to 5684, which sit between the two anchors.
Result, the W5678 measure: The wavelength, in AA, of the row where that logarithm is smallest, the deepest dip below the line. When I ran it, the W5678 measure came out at 5683.19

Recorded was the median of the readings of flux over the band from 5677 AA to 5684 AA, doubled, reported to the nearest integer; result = 173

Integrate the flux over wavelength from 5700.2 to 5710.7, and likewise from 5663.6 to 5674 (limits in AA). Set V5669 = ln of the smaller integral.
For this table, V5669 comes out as 6.76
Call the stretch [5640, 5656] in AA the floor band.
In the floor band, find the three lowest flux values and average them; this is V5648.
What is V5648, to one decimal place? 85.4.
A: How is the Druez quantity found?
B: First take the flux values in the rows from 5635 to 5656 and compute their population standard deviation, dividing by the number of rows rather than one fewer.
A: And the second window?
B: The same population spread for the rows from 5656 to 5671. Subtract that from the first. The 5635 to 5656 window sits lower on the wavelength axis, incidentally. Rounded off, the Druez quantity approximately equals 1.3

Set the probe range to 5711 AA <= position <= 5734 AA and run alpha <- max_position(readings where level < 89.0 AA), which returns 5730.50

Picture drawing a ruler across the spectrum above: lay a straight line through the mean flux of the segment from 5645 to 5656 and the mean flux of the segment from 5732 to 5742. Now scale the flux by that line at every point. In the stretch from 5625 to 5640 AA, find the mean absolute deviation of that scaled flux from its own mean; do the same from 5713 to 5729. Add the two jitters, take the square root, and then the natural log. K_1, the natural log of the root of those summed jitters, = -1.22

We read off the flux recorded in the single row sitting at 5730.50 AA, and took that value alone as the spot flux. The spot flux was 85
